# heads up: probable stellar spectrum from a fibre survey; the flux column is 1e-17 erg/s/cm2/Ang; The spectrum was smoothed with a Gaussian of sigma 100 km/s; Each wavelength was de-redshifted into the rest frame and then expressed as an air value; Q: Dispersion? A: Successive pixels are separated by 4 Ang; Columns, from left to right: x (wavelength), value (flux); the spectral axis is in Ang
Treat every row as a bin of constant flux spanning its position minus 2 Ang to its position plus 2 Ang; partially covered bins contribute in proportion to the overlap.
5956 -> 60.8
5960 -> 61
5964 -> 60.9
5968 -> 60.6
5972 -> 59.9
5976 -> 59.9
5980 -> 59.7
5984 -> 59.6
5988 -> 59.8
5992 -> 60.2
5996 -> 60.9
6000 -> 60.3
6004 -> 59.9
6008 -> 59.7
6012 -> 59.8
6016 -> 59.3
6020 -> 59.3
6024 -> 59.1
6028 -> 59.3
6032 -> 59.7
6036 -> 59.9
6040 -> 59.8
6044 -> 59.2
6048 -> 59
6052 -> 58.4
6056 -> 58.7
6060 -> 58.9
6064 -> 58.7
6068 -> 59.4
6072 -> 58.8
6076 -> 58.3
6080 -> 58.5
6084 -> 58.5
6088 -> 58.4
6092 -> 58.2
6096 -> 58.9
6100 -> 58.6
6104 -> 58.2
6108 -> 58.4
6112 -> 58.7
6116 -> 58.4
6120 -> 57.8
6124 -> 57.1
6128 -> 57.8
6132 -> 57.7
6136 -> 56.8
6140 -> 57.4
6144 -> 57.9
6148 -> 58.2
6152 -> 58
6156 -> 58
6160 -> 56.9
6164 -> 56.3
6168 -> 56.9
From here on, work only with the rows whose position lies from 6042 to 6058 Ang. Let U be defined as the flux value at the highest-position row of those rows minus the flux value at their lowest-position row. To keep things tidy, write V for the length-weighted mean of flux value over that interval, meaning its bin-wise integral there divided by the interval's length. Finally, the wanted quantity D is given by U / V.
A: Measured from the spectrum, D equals -0.008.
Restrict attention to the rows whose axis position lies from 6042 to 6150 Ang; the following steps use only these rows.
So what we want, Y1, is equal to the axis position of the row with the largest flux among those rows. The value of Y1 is 6068 Ang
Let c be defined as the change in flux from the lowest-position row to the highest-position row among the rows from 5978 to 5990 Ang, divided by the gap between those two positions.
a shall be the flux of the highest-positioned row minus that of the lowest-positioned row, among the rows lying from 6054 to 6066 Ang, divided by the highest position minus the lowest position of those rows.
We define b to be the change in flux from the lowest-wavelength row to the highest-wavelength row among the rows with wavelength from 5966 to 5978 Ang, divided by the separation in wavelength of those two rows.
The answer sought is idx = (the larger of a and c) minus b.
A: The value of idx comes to 0.10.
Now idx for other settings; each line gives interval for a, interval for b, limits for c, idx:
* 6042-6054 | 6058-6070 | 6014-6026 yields -0.09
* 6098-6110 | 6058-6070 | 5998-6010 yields -0.09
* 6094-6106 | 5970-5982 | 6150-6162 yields -0.06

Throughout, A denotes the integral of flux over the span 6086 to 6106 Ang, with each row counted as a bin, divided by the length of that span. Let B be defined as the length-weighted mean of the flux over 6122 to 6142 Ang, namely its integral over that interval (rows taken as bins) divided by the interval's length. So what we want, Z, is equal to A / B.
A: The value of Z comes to 1.019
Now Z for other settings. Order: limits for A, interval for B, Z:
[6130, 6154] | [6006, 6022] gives 0.969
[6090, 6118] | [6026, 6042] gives 0.980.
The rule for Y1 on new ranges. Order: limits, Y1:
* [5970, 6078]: 5996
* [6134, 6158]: 6148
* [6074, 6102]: 6096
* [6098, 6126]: 6112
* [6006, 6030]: 6012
